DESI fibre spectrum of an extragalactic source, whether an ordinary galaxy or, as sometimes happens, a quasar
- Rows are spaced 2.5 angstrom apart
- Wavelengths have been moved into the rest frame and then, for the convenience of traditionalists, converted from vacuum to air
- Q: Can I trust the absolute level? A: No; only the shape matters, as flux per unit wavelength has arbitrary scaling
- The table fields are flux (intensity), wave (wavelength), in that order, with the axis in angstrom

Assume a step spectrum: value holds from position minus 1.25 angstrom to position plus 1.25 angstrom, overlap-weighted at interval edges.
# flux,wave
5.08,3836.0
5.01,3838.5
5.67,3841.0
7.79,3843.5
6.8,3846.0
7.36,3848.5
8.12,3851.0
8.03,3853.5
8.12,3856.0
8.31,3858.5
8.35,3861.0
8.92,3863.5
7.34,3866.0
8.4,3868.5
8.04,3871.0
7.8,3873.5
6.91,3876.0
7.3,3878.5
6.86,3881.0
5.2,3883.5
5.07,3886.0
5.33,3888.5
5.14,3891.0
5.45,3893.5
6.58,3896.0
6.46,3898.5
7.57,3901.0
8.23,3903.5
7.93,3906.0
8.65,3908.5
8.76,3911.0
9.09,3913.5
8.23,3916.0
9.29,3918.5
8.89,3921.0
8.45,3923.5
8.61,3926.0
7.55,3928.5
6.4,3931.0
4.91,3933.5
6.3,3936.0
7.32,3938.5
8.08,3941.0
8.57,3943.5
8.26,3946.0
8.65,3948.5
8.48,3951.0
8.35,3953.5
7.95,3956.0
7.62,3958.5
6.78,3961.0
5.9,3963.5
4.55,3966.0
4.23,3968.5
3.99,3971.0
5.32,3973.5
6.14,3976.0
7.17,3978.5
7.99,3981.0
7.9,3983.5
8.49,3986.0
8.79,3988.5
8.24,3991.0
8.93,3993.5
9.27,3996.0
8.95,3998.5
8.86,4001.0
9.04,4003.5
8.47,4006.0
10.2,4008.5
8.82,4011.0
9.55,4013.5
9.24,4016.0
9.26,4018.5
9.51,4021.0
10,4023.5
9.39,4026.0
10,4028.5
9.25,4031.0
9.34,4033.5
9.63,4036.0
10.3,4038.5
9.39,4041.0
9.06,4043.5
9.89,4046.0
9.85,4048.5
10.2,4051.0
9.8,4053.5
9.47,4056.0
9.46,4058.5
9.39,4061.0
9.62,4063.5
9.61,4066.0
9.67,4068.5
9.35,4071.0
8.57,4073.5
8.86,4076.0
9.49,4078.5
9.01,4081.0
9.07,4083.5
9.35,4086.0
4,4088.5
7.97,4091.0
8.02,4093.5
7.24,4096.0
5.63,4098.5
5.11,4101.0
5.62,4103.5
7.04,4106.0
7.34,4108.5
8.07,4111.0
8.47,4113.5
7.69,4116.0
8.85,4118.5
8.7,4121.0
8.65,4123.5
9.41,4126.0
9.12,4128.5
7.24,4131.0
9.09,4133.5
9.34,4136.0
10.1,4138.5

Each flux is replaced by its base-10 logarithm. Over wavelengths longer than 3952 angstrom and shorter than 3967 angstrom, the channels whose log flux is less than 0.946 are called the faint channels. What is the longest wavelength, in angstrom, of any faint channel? 3966.0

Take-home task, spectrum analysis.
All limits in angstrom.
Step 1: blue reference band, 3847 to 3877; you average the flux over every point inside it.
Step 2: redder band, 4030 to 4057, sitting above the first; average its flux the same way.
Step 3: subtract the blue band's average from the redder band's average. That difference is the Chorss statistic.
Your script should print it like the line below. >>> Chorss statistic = 1.7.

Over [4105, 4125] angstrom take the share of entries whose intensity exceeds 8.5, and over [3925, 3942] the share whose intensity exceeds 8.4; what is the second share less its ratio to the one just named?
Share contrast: -0.24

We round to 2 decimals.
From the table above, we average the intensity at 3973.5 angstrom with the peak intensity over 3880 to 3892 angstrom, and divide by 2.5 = 2.44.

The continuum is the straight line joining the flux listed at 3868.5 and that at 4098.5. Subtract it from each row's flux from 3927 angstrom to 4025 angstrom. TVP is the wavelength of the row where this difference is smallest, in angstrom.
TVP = 3971.0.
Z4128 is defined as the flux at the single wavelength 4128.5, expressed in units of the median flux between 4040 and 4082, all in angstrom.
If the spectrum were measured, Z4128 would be 0.96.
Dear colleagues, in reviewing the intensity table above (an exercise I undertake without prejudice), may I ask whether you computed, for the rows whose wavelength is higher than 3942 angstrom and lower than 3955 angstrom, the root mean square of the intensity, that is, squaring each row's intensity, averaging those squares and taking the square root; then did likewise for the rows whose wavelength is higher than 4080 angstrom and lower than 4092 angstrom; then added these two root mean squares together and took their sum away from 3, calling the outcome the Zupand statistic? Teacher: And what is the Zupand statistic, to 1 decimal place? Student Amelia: -13.6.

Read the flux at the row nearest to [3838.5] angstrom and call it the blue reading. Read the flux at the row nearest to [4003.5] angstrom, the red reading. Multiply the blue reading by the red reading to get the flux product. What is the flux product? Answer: 45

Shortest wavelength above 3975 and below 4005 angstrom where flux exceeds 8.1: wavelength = 3986.0 angstrom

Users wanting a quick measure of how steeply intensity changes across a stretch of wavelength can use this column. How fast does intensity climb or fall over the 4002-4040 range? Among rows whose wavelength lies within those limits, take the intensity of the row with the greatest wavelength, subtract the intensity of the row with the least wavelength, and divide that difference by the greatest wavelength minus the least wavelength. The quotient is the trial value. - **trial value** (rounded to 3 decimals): 0.036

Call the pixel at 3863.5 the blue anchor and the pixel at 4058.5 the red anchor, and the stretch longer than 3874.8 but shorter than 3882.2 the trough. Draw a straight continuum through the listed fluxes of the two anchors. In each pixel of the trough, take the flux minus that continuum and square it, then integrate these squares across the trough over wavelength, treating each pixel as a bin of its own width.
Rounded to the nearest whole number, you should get 28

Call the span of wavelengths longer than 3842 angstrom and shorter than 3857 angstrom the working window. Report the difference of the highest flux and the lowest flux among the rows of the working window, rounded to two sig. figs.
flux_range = 1.3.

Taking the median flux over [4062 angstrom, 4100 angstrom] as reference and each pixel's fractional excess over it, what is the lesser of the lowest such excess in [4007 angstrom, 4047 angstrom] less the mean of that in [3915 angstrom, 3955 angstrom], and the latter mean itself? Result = -0.124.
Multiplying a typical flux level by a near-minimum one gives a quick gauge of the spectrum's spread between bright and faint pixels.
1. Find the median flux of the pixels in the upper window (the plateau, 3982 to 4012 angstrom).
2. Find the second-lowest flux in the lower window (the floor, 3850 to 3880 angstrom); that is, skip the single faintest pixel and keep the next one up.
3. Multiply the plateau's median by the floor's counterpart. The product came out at 65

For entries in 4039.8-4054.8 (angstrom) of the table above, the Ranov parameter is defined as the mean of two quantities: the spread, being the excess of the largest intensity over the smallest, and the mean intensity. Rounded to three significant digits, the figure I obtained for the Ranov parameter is 5.42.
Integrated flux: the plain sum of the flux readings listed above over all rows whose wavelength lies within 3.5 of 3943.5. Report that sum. 25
